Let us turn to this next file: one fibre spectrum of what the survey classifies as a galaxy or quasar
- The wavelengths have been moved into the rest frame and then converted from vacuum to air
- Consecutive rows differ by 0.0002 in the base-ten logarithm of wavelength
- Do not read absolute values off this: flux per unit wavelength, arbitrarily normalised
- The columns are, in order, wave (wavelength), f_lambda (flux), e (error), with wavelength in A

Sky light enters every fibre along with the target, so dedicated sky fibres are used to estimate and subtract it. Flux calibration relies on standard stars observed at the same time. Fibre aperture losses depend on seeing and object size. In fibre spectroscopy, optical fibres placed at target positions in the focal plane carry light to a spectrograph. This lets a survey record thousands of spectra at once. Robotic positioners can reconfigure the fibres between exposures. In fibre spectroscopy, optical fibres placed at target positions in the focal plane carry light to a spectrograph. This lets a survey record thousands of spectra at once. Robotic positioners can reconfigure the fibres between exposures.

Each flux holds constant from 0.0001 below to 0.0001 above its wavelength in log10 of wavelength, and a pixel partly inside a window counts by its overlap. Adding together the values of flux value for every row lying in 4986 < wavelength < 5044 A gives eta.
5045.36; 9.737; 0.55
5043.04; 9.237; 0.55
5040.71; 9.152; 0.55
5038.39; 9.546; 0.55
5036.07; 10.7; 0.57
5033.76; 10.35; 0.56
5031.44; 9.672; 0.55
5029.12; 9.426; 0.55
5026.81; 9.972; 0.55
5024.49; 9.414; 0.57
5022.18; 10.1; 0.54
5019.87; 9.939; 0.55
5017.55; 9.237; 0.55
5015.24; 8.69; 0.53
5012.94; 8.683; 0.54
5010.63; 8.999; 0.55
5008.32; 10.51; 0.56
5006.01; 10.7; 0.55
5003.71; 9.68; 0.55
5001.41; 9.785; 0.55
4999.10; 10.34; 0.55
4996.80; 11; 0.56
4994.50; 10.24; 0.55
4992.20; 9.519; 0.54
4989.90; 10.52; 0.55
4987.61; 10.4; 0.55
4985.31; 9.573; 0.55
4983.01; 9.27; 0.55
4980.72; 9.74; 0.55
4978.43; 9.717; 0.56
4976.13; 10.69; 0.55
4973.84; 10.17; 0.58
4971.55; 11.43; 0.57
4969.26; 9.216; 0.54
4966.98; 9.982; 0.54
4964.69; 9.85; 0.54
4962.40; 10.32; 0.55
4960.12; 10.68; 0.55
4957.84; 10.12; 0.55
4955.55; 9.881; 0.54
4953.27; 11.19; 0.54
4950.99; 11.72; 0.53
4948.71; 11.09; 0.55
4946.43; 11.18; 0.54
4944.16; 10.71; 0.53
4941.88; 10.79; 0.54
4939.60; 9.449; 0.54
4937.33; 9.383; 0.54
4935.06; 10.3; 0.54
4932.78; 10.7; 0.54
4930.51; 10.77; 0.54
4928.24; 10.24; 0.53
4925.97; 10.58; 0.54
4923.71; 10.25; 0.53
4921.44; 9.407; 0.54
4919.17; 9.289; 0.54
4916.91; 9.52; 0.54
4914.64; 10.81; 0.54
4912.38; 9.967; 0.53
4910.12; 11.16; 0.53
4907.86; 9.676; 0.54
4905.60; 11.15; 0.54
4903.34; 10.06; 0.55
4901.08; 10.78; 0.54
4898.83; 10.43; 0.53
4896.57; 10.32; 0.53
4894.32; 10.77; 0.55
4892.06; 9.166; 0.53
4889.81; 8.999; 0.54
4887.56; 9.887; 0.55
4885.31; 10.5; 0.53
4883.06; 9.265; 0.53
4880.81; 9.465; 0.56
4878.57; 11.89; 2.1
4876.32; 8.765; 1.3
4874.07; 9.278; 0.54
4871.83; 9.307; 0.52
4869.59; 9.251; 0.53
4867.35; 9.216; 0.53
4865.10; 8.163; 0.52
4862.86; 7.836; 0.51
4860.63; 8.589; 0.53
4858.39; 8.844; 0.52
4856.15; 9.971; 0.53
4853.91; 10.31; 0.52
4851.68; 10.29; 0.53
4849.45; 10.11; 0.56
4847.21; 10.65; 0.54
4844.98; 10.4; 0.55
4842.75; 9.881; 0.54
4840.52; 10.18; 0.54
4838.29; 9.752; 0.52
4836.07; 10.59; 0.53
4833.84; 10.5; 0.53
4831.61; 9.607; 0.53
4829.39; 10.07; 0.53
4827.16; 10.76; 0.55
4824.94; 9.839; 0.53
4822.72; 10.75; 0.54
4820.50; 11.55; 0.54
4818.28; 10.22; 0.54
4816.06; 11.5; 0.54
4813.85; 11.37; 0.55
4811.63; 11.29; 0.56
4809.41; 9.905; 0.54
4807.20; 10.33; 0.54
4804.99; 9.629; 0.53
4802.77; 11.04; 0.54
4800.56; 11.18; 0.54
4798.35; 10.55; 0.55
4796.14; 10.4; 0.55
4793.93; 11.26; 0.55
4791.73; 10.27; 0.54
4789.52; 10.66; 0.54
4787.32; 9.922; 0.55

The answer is 246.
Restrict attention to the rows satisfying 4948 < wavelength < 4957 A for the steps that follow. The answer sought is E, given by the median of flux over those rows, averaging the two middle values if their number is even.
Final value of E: 11.1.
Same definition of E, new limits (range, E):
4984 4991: 10.4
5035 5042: 9.5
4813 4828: 10.8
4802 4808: 10.3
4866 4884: 9.3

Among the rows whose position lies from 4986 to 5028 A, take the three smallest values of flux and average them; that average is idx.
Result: 8.8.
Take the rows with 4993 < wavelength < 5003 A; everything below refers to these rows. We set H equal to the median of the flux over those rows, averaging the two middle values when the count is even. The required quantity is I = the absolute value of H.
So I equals 10.3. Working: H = 10.3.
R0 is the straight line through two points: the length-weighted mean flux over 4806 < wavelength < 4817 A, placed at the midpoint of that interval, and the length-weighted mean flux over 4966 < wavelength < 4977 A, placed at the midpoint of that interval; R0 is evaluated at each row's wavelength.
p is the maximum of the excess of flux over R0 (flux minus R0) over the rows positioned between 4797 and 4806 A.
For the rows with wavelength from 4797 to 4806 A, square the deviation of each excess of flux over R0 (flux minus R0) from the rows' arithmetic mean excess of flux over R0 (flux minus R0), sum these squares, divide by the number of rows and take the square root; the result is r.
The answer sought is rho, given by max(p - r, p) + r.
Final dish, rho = 0.9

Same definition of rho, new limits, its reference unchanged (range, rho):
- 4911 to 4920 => 0.9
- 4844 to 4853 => 0.1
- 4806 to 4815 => 1.1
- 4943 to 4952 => 1.7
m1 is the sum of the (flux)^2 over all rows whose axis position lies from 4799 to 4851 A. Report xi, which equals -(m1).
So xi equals -2536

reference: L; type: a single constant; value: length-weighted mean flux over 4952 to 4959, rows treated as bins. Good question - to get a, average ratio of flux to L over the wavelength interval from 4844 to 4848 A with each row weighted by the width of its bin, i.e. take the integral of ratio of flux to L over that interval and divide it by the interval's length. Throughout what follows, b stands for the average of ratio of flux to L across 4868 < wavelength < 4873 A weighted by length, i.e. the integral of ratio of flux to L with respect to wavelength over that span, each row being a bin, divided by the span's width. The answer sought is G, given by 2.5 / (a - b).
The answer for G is 21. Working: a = 1.01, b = 0.89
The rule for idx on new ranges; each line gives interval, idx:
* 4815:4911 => 8.2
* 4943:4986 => 9.4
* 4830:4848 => 9.7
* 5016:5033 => 9.4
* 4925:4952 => 9.7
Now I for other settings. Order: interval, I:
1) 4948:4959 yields 11.1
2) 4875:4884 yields 9.4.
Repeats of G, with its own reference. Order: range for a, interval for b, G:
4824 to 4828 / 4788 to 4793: -153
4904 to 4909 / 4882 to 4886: 47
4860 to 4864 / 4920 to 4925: -16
